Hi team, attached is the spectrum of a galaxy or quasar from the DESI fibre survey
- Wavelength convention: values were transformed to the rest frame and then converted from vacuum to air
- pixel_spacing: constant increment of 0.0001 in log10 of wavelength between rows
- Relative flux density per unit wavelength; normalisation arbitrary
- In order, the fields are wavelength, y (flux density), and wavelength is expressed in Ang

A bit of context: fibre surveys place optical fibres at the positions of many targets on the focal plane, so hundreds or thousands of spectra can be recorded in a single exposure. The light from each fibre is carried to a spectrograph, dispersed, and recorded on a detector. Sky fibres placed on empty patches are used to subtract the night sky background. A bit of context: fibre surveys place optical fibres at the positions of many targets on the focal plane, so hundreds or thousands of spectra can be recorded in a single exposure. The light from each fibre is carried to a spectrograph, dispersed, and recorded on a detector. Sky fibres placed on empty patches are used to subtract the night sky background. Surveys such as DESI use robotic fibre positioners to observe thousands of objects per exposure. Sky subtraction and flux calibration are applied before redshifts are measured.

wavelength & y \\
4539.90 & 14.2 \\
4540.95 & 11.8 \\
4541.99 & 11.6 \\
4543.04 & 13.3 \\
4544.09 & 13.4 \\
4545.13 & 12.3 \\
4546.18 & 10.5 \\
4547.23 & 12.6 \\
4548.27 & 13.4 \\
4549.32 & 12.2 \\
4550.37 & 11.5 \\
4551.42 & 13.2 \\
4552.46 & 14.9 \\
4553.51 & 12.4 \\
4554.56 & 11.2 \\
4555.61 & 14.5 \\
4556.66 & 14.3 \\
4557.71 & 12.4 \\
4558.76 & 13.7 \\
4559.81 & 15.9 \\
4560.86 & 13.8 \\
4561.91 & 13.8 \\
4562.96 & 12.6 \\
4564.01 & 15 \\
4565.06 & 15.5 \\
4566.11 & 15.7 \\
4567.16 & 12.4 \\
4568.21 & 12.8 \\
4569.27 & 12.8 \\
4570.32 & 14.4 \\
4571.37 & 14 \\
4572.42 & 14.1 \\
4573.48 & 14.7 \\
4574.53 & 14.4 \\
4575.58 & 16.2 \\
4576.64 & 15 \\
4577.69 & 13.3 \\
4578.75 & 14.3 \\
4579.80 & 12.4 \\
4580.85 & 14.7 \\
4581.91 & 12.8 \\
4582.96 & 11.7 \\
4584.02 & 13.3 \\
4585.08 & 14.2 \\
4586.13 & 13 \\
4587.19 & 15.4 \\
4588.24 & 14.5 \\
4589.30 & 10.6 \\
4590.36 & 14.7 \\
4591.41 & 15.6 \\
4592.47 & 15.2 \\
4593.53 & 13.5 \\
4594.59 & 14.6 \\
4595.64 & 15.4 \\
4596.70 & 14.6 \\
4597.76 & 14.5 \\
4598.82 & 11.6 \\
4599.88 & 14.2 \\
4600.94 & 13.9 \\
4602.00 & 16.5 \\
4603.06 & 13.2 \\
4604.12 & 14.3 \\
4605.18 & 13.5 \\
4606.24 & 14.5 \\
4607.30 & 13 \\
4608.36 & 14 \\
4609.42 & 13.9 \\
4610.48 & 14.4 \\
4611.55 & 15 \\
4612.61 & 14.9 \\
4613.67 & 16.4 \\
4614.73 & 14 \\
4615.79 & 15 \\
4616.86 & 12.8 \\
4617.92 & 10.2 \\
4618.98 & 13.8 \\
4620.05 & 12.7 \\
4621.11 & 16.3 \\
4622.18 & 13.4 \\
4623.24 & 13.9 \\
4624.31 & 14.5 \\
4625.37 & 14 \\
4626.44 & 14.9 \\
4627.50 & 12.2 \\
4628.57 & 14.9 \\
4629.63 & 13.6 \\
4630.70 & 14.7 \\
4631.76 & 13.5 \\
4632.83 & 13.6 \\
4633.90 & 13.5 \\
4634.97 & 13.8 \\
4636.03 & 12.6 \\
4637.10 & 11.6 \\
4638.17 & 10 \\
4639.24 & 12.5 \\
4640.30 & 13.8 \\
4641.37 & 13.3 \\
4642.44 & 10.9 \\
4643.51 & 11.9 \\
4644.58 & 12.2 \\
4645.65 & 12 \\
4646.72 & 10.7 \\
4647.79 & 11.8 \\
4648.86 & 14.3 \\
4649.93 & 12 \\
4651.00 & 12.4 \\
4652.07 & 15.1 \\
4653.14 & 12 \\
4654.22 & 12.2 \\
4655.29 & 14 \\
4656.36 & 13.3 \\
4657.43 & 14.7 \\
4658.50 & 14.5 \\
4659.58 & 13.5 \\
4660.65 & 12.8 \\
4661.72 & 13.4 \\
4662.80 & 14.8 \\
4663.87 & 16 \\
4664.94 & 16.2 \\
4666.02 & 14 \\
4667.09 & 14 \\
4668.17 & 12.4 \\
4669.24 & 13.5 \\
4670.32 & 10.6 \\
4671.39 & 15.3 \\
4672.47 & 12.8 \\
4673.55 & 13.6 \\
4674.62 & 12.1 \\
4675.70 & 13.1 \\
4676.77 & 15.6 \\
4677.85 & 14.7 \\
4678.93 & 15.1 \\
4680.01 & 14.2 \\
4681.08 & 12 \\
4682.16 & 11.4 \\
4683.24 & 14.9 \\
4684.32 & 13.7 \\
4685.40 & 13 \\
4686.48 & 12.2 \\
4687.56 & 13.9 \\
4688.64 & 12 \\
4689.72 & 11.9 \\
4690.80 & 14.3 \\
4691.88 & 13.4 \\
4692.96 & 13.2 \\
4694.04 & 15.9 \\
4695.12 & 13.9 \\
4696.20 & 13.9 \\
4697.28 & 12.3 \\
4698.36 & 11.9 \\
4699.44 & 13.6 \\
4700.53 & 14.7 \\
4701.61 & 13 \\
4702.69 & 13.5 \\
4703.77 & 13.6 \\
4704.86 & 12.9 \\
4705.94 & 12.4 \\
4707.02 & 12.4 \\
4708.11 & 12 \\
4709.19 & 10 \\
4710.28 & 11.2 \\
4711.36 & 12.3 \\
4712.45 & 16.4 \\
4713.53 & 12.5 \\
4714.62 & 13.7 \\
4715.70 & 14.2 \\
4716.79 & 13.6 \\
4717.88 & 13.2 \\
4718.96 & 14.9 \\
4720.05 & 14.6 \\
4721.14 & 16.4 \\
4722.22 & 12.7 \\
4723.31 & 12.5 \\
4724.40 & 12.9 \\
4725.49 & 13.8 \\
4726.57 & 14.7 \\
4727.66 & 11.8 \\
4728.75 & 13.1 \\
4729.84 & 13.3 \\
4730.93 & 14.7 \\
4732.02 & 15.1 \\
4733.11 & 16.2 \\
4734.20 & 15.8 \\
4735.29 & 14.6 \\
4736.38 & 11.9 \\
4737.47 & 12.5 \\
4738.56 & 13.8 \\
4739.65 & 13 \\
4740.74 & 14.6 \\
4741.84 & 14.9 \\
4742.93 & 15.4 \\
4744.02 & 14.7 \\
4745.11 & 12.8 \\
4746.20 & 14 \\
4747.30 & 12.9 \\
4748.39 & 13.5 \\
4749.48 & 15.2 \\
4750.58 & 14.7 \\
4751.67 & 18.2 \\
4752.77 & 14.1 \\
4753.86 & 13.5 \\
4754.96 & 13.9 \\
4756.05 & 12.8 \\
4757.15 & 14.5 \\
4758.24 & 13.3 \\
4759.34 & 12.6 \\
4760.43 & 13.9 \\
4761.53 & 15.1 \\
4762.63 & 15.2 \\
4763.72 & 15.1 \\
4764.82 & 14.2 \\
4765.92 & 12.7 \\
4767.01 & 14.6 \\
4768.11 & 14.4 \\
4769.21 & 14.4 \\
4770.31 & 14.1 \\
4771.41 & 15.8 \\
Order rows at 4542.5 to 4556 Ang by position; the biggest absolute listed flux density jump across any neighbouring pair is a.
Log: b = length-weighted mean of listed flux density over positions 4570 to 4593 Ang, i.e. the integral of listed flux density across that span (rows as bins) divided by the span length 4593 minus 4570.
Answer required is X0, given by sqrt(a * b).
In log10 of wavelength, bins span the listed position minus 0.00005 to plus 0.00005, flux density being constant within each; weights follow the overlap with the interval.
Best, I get 6.8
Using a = 3.3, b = 14.0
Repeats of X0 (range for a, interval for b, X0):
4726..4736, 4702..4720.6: 6.2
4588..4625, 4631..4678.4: 7.4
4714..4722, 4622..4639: 4.9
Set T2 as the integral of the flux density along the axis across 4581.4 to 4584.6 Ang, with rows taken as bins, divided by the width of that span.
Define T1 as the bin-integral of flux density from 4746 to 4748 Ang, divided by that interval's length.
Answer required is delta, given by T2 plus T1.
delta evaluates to 25.9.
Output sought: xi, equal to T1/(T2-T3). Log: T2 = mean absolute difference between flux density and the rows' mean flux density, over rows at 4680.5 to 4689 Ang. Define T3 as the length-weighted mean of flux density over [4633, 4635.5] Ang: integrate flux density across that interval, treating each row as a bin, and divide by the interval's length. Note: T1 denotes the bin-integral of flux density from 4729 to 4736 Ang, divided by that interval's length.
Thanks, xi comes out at -1.17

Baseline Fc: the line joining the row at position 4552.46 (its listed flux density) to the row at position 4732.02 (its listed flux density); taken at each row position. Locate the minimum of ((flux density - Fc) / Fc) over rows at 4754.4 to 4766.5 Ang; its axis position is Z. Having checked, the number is 4759.34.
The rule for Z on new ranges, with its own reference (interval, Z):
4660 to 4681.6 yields 4670.32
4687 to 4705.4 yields 4698.36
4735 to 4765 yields 4736.38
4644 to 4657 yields 4646.72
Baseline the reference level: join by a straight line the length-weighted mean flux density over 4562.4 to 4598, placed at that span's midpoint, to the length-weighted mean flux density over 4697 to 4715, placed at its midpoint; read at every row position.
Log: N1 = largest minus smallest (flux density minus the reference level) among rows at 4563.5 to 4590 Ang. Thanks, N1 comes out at 5.5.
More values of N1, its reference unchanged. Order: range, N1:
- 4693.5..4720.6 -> 6.4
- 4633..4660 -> 5.2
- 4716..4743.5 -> 4.5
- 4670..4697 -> 5.5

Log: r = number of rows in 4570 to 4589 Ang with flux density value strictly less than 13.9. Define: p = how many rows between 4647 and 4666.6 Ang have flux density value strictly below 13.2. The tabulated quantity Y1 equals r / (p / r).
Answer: 6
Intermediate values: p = 6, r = 6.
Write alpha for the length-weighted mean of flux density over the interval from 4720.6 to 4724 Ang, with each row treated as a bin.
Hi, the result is 13.8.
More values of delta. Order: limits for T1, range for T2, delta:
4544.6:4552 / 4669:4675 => 25.3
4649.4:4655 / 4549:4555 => 25.4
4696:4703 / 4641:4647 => 25.1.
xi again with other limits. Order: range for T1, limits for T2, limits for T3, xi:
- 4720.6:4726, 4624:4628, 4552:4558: -1.10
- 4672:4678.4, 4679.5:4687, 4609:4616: -0.99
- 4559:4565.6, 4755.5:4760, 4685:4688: -1.16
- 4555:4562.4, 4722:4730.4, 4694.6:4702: -1.10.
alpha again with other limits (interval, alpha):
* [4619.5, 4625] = 14.1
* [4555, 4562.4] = 14.0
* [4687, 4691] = 12.9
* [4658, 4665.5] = 14.4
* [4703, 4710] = 12.2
